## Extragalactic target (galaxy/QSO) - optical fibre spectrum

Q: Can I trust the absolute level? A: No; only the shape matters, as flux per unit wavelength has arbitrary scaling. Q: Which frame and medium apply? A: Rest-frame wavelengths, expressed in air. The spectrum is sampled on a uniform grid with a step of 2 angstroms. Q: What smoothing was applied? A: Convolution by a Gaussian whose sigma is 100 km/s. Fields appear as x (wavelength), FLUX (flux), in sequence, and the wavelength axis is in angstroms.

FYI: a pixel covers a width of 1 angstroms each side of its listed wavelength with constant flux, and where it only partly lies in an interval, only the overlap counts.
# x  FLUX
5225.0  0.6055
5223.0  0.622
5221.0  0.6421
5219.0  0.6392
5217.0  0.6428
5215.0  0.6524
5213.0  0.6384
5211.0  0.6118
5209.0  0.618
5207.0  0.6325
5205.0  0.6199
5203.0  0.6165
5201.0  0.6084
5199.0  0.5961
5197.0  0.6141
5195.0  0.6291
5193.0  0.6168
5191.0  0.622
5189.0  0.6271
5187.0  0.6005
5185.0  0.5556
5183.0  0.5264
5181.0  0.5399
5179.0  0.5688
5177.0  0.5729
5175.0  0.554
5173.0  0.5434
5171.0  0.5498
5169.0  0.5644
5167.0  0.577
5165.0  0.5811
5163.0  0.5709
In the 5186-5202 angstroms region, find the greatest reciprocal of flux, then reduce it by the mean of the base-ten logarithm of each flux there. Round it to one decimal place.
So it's 1.9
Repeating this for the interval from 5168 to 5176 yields 2.1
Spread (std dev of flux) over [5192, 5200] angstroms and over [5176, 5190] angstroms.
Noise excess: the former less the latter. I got -0.02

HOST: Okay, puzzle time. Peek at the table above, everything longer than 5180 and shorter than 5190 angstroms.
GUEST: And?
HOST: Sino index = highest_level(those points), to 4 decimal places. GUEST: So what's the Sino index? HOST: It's 0.6271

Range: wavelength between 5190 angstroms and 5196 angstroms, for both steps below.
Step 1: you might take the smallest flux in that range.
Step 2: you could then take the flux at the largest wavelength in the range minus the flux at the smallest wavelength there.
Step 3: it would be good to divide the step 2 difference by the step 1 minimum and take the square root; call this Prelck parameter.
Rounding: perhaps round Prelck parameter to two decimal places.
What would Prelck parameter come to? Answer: 0.11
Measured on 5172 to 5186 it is 0.15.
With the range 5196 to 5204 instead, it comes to 0.06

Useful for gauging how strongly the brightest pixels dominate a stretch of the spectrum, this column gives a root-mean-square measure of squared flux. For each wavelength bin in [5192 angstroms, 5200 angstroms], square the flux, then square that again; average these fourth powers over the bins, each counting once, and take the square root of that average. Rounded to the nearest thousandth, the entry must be 0.377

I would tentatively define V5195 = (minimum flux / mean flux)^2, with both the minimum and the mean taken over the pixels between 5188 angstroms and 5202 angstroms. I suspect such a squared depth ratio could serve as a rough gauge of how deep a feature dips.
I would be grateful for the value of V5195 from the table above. 0.936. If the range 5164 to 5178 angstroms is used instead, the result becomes 0.931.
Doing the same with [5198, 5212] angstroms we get 0.940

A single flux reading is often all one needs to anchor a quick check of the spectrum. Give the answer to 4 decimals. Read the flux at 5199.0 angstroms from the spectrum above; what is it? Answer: 0.5961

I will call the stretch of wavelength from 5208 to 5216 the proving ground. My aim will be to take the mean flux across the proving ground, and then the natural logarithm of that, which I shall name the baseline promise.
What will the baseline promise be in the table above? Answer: -0.46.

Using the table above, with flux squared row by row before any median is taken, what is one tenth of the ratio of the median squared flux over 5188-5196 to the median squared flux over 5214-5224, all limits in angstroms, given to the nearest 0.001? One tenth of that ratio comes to 0.095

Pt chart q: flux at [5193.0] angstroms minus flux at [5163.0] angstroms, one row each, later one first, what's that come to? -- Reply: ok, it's 0.046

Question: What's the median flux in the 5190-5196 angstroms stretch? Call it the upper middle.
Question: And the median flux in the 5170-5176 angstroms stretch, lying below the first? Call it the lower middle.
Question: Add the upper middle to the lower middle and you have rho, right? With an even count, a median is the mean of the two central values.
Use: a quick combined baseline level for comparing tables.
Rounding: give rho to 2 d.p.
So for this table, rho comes 1.17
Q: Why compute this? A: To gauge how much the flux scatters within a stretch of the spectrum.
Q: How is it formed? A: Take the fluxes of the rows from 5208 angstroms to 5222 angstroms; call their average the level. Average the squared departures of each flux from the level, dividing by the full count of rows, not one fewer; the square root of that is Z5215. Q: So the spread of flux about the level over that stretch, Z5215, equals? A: 0.0135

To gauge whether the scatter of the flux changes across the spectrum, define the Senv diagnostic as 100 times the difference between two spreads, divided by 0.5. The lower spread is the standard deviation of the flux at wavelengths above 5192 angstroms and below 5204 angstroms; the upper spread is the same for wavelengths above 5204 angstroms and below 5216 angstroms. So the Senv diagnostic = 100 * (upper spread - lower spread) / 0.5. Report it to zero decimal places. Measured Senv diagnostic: 1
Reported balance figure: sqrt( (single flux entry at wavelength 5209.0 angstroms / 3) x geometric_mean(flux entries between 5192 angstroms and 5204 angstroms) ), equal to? 0.355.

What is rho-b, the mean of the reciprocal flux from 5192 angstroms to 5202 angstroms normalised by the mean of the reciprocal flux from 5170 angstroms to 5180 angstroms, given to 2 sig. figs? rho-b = 0.91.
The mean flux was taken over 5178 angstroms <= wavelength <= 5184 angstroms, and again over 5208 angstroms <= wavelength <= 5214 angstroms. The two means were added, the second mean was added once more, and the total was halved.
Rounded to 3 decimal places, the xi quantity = 0.895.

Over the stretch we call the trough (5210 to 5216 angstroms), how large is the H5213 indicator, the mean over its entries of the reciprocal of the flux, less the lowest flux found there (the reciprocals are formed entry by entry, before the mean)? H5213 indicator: 0.97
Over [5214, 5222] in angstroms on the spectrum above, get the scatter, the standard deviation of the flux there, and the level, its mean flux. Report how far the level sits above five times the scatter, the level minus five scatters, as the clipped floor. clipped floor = 0.62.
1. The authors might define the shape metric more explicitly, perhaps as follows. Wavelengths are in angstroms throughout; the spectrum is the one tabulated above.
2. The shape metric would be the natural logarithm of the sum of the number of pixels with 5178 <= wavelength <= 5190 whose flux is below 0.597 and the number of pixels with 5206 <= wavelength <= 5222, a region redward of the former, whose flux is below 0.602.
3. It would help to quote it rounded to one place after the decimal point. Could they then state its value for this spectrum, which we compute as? 1.4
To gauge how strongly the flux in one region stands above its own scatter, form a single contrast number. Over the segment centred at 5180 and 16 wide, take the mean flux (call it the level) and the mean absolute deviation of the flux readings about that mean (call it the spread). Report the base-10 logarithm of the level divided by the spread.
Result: 1.5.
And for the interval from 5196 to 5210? 1.9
